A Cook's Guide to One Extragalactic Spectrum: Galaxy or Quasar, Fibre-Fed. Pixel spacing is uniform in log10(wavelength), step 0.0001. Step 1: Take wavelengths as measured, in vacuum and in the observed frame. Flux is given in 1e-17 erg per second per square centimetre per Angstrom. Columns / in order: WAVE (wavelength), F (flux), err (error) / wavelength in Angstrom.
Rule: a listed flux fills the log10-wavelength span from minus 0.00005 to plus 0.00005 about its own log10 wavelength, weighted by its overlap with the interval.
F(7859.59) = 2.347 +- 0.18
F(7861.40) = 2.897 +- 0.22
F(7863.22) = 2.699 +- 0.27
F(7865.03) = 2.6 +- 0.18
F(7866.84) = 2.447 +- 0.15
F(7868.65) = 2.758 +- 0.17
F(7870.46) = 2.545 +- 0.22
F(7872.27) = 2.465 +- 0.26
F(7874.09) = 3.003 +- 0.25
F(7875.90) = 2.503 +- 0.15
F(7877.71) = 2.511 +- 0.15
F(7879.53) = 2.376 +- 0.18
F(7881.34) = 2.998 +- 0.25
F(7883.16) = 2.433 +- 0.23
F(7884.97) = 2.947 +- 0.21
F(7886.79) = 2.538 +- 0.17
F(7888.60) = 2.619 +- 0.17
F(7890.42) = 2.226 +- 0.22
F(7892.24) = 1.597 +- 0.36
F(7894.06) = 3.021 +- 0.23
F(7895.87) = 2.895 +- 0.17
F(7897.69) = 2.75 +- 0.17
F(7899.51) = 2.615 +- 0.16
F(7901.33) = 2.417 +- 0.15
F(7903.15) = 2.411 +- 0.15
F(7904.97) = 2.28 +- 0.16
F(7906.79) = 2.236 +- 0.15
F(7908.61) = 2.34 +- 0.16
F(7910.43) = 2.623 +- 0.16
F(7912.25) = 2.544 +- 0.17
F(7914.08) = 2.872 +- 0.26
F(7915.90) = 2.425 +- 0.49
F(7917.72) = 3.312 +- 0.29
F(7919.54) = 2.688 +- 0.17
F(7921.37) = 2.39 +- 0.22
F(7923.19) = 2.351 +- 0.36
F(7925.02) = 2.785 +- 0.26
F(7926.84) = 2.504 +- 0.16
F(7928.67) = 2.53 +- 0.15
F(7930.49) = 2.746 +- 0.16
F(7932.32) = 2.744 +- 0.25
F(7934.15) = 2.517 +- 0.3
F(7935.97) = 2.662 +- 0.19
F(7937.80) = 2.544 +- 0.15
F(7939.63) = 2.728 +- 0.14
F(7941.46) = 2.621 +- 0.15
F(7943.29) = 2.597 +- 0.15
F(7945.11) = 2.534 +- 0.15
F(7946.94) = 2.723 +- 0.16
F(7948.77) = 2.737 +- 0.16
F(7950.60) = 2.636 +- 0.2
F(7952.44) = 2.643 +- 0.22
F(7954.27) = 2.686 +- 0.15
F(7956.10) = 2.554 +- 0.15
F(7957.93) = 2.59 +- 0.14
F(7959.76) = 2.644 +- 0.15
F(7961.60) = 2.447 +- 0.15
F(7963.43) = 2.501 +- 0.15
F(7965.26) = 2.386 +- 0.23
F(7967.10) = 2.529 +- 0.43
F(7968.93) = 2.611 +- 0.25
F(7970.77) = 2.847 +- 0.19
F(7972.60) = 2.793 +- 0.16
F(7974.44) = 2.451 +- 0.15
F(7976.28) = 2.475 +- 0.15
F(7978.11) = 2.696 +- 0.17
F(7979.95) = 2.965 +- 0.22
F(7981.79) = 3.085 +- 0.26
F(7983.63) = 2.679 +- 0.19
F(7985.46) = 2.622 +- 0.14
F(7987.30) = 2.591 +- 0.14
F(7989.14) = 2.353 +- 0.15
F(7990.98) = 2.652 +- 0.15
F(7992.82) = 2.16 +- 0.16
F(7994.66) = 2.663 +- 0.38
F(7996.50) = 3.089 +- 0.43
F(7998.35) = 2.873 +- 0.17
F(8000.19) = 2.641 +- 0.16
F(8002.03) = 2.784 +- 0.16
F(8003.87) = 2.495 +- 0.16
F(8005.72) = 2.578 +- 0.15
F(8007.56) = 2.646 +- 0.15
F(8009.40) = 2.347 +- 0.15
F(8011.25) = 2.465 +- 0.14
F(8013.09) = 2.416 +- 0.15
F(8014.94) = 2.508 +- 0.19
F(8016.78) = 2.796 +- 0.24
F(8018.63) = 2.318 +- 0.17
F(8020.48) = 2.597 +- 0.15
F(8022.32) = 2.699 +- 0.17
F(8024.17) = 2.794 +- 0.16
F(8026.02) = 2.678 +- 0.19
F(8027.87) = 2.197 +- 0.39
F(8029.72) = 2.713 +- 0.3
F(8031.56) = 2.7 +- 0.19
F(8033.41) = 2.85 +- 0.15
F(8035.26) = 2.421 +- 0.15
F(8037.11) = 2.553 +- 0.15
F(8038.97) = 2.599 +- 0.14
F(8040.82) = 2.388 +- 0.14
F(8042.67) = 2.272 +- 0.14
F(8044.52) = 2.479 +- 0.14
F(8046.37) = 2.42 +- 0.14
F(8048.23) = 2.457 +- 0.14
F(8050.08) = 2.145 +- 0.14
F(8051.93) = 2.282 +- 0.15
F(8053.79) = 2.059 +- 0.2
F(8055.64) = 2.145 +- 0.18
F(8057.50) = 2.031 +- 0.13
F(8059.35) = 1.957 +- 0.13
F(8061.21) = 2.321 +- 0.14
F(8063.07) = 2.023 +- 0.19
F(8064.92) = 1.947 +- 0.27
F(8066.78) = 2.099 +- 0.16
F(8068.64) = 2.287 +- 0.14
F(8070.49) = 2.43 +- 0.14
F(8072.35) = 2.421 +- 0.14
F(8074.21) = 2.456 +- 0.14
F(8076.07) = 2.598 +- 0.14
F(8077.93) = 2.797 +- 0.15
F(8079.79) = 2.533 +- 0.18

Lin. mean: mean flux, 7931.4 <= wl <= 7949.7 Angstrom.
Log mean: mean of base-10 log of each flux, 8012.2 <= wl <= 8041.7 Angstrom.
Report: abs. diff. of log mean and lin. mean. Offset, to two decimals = 2.23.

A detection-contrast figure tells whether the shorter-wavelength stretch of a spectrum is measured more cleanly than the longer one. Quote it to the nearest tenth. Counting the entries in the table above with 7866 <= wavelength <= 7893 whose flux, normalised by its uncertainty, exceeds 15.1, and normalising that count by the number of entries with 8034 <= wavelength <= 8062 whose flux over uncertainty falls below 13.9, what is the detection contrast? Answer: 2.5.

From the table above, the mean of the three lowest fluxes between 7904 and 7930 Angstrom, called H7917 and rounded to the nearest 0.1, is 2.3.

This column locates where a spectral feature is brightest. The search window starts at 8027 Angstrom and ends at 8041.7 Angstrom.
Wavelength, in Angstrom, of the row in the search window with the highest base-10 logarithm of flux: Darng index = 8033.41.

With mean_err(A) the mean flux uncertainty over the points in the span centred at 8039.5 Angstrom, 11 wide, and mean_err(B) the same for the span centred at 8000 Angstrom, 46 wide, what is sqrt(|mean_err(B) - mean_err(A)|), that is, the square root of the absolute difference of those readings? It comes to 0.21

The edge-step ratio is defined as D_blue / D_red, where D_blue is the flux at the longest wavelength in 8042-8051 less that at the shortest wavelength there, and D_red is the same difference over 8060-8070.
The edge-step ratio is 3.7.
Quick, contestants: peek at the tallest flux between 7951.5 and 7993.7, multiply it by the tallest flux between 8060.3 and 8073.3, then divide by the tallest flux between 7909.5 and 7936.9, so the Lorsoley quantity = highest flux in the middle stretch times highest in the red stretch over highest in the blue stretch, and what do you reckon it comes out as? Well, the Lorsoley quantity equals 2.3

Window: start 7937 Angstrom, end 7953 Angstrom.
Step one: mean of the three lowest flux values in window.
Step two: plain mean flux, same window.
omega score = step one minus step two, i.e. -0.082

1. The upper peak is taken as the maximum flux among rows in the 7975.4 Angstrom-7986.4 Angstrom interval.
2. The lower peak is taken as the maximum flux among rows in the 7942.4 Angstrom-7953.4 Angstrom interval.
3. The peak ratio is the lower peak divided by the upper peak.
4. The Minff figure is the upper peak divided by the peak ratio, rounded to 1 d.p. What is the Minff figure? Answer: 3.5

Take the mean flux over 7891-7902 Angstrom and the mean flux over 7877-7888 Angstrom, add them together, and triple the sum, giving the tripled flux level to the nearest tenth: 15.5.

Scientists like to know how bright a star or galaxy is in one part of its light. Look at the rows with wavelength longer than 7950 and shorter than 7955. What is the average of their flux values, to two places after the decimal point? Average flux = 2.65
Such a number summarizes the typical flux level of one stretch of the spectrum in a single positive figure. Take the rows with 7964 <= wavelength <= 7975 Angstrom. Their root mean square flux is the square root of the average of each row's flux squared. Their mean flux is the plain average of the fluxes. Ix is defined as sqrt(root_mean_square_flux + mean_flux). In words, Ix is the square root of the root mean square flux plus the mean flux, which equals 2.28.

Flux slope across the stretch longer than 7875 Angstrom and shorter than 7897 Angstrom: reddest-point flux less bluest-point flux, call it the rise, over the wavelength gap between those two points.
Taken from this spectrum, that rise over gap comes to 0.020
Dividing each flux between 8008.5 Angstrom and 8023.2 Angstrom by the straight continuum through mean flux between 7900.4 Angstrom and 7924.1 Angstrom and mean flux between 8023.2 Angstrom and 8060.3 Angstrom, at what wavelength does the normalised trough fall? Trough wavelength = 8018.63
